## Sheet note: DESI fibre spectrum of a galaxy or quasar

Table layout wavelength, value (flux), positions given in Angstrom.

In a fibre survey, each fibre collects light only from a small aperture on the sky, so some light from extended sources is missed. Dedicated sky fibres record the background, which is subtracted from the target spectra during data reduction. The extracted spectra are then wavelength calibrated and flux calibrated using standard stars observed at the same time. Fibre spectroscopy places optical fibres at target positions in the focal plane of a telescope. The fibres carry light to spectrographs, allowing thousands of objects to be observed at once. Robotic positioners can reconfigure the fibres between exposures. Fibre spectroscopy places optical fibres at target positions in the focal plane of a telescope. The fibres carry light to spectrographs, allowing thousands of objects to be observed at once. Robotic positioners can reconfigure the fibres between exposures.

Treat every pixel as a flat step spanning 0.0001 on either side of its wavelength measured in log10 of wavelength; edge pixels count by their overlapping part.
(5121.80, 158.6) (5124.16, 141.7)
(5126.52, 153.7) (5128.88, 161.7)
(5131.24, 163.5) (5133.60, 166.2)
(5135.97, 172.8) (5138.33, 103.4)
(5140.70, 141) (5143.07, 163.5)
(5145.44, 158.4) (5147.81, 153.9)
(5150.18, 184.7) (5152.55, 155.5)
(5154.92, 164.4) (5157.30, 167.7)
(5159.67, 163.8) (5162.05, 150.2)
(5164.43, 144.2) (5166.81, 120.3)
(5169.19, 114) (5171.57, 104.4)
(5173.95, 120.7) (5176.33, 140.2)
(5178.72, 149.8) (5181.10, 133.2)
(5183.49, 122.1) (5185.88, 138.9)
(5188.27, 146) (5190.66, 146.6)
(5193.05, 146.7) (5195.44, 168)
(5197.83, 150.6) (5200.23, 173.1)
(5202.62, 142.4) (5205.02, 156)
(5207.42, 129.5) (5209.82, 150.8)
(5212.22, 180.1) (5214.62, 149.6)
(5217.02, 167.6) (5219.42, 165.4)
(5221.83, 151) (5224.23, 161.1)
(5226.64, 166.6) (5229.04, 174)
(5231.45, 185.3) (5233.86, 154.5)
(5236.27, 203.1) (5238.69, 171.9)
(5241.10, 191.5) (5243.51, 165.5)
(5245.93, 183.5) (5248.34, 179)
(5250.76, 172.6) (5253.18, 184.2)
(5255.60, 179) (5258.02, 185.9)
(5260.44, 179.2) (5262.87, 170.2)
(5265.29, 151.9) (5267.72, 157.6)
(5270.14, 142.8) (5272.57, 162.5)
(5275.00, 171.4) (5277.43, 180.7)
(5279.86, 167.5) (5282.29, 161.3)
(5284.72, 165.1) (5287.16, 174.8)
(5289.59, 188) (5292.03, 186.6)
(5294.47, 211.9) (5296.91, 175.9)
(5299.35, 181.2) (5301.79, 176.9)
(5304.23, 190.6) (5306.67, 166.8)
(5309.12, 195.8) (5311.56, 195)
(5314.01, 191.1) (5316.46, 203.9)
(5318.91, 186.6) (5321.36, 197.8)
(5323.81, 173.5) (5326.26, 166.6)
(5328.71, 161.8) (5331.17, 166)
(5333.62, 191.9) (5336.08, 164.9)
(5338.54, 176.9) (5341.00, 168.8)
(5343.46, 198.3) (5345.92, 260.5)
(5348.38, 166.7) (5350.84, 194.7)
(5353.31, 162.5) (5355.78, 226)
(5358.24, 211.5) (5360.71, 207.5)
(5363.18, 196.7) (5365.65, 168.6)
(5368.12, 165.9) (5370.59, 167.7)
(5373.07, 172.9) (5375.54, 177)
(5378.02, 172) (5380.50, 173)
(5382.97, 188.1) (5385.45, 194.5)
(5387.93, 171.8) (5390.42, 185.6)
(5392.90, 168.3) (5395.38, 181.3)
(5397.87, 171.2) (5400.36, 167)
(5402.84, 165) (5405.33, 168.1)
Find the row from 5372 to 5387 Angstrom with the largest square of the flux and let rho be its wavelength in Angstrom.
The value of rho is 5385.45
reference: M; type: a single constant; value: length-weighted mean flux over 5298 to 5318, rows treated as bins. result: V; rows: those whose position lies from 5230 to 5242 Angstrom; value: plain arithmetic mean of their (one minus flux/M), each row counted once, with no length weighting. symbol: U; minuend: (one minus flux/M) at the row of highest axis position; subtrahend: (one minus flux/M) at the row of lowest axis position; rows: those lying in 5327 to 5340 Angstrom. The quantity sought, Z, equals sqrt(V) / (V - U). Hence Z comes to 2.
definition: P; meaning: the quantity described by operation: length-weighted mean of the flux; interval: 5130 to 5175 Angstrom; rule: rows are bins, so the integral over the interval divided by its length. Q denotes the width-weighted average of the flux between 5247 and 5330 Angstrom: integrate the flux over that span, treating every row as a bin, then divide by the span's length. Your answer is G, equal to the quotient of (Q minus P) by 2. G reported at 15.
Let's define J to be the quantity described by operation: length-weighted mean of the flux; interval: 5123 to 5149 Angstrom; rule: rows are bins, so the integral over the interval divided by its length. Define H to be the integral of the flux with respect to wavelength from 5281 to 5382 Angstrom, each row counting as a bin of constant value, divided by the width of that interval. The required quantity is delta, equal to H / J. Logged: 1.20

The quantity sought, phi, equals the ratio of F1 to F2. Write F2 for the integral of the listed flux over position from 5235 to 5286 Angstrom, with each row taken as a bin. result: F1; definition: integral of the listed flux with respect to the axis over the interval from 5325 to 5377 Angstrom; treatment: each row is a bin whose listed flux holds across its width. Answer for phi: 1.09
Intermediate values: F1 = 9589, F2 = 8804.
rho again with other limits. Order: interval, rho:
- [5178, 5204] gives 5200.23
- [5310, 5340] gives 5316.46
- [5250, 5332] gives 5294.47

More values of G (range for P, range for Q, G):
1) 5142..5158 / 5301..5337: 9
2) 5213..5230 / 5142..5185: -9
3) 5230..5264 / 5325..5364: 5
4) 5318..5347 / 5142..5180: -18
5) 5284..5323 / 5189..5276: -11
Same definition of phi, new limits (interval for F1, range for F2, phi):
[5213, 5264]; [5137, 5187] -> 1.24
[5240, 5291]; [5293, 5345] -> 0.92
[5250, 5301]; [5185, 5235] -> 1.13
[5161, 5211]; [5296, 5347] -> 0.74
